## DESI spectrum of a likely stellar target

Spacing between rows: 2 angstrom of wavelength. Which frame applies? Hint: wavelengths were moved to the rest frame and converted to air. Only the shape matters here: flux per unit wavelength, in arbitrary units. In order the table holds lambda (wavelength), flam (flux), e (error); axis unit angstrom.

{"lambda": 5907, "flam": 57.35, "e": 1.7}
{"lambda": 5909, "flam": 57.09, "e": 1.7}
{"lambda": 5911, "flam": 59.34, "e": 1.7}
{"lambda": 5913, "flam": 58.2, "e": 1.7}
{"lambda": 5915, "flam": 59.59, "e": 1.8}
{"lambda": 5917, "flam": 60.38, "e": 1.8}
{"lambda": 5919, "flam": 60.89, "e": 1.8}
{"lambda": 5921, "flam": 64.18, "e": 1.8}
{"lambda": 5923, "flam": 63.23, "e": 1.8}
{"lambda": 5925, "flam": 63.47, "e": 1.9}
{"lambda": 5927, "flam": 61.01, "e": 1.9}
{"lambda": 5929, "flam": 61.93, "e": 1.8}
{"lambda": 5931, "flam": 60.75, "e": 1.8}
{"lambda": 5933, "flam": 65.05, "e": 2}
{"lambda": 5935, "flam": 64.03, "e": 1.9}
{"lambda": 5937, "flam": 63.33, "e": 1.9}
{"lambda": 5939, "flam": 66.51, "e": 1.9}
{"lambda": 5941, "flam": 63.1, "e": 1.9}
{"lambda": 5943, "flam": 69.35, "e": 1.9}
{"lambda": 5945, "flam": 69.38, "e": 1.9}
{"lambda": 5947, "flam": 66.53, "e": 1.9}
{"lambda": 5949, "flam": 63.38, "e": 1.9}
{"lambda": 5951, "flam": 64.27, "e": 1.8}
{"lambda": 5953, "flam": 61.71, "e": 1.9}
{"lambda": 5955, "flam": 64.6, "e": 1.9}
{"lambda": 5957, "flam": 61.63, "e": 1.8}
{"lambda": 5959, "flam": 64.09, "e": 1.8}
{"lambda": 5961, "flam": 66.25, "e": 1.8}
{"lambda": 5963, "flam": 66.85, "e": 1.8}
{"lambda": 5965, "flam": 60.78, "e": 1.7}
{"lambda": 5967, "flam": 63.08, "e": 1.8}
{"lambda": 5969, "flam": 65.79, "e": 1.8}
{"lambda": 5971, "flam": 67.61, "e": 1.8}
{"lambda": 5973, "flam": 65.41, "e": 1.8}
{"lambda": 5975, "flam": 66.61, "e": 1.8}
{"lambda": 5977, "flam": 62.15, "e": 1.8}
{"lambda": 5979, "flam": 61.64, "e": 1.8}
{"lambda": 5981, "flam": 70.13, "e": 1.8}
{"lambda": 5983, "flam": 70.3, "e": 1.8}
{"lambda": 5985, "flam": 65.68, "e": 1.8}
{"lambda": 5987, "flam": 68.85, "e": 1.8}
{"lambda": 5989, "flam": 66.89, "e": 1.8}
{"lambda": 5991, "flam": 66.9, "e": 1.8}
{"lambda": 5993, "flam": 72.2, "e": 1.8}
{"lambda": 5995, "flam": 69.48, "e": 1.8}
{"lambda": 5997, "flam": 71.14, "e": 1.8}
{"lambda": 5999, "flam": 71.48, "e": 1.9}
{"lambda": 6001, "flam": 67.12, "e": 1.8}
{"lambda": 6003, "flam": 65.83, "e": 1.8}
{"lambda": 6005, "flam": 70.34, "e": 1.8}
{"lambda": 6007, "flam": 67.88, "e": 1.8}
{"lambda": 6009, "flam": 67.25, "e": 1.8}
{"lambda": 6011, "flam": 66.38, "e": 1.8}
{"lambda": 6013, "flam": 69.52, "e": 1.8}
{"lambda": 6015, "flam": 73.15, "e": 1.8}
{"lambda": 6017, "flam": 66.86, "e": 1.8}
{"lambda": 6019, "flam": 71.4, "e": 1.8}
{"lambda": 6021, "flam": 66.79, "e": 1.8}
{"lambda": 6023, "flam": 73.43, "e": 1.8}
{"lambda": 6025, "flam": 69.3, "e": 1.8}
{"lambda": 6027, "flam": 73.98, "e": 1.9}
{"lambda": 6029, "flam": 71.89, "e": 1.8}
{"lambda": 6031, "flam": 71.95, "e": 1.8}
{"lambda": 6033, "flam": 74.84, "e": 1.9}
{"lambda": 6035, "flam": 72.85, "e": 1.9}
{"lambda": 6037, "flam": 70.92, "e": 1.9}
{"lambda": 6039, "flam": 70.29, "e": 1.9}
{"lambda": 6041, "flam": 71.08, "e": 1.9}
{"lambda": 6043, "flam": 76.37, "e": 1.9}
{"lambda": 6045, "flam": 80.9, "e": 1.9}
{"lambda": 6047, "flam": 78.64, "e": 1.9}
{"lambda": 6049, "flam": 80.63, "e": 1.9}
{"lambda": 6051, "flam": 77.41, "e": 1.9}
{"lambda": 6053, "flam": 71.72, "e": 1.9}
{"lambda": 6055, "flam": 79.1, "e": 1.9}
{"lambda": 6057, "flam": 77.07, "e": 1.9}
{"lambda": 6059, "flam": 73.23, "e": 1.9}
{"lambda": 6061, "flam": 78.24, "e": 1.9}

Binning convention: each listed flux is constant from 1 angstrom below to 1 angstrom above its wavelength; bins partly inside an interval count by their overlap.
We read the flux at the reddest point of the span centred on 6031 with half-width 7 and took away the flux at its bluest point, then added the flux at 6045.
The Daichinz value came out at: 83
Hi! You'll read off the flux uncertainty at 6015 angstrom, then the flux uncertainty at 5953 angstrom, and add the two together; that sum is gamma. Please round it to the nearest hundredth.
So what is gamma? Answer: 3.70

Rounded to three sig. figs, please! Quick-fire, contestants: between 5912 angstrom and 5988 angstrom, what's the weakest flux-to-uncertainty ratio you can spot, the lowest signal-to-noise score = 32.1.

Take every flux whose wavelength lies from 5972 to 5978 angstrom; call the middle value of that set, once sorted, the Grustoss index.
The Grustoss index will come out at 65.4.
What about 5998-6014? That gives 67.6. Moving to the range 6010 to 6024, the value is 69.5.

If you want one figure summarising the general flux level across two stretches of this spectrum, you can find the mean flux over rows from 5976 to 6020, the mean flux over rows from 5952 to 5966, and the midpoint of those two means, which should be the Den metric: 66.0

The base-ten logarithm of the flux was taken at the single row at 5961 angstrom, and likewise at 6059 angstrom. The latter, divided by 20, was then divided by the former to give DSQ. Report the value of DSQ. 0.0512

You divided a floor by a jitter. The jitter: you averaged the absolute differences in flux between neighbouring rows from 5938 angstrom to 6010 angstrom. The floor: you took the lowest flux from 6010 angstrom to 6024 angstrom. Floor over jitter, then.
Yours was 24.9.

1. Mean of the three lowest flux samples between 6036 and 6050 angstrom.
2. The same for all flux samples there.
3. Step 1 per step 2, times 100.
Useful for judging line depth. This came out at 93.7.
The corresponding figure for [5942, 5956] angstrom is 96.2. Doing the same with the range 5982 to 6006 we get 96.1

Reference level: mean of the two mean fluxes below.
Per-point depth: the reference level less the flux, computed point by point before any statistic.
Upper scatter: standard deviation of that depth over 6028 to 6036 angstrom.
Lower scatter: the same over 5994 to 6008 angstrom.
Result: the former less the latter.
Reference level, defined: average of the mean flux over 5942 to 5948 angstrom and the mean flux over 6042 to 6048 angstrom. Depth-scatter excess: -0.8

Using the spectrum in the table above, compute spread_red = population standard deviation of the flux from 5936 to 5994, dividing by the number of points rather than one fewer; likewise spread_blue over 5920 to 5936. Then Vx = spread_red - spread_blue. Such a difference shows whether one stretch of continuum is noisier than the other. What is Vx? 1.5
